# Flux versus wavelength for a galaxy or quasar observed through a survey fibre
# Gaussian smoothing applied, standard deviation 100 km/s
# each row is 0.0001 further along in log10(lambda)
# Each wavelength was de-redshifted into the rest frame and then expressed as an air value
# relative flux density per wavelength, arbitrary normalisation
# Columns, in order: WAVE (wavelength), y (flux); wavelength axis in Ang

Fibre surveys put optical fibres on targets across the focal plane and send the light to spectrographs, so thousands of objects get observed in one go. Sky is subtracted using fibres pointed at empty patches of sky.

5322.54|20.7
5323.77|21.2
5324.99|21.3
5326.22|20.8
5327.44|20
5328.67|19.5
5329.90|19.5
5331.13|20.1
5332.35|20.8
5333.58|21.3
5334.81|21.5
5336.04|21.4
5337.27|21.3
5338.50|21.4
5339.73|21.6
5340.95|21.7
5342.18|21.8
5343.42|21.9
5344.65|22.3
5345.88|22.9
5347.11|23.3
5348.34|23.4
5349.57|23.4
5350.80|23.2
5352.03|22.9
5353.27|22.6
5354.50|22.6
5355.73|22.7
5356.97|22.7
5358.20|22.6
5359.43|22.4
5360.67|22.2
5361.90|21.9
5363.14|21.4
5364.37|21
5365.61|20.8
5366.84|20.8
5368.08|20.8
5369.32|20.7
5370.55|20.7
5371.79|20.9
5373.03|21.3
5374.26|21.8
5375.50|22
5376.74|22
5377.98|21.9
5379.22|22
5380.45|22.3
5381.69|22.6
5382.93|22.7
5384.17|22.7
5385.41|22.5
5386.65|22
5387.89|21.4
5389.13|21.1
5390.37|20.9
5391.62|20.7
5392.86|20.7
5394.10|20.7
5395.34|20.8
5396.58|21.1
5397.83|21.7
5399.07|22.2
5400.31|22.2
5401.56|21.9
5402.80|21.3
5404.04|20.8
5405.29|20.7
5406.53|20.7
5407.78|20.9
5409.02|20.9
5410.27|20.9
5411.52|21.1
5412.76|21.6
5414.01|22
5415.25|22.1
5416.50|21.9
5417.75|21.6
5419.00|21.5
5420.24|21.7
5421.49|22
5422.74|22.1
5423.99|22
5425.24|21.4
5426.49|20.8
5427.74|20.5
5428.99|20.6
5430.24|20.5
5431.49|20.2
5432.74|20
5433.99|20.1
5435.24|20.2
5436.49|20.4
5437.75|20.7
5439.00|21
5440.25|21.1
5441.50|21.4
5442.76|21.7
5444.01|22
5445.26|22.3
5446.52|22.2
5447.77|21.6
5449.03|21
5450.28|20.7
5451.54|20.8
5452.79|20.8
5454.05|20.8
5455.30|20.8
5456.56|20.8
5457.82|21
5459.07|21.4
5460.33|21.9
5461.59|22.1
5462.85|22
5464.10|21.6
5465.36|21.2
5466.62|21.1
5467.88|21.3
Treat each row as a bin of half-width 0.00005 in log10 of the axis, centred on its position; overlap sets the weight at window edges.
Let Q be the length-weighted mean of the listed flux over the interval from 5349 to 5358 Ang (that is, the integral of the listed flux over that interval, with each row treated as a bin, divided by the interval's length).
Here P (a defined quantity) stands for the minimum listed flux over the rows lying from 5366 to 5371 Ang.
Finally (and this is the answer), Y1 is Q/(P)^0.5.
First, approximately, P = 20.7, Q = 22.9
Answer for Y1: 5.0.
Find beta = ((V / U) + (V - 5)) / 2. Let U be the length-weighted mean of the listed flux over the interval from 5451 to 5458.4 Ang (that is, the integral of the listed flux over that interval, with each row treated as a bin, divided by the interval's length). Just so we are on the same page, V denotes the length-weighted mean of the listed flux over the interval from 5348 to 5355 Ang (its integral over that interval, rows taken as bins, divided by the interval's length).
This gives 9.6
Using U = 20.83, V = 23.0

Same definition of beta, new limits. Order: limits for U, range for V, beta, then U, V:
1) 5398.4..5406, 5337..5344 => 8.8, 21.53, 21.6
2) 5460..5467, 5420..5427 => 8.8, 21.66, 21.7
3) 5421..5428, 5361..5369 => 8.6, 21.49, 21.1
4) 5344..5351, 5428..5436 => 8.1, 23.09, 20.3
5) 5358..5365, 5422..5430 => 8.6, 21.87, 21.2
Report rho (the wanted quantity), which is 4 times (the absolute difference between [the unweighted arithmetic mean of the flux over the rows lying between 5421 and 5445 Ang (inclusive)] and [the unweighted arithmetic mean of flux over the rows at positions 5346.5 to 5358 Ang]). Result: 8.0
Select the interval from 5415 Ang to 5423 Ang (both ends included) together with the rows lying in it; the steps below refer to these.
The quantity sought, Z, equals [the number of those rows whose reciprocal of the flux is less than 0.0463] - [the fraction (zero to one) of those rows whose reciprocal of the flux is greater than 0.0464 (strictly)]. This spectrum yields 6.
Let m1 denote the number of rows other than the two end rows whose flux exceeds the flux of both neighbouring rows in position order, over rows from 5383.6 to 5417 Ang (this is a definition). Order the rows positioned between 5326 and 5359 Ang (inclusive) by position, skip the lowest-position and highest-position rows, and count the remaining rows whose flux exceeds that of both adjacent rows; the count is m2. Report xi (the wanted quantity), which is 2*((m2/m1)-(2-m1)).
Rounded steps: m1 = 1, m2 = 1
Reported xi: 0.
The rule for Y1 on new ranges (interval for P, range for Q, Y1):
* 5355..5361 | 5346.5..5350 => 5.0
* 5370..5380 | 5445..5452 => 4.7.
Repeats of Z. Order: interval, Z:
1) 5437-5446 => 2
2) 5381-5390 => 5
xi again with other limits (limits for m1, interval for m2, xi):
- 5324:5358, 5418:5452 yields 4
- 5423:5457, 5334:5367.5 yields 0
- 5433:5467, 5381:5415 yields 0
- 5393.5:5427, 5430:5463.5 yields 2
